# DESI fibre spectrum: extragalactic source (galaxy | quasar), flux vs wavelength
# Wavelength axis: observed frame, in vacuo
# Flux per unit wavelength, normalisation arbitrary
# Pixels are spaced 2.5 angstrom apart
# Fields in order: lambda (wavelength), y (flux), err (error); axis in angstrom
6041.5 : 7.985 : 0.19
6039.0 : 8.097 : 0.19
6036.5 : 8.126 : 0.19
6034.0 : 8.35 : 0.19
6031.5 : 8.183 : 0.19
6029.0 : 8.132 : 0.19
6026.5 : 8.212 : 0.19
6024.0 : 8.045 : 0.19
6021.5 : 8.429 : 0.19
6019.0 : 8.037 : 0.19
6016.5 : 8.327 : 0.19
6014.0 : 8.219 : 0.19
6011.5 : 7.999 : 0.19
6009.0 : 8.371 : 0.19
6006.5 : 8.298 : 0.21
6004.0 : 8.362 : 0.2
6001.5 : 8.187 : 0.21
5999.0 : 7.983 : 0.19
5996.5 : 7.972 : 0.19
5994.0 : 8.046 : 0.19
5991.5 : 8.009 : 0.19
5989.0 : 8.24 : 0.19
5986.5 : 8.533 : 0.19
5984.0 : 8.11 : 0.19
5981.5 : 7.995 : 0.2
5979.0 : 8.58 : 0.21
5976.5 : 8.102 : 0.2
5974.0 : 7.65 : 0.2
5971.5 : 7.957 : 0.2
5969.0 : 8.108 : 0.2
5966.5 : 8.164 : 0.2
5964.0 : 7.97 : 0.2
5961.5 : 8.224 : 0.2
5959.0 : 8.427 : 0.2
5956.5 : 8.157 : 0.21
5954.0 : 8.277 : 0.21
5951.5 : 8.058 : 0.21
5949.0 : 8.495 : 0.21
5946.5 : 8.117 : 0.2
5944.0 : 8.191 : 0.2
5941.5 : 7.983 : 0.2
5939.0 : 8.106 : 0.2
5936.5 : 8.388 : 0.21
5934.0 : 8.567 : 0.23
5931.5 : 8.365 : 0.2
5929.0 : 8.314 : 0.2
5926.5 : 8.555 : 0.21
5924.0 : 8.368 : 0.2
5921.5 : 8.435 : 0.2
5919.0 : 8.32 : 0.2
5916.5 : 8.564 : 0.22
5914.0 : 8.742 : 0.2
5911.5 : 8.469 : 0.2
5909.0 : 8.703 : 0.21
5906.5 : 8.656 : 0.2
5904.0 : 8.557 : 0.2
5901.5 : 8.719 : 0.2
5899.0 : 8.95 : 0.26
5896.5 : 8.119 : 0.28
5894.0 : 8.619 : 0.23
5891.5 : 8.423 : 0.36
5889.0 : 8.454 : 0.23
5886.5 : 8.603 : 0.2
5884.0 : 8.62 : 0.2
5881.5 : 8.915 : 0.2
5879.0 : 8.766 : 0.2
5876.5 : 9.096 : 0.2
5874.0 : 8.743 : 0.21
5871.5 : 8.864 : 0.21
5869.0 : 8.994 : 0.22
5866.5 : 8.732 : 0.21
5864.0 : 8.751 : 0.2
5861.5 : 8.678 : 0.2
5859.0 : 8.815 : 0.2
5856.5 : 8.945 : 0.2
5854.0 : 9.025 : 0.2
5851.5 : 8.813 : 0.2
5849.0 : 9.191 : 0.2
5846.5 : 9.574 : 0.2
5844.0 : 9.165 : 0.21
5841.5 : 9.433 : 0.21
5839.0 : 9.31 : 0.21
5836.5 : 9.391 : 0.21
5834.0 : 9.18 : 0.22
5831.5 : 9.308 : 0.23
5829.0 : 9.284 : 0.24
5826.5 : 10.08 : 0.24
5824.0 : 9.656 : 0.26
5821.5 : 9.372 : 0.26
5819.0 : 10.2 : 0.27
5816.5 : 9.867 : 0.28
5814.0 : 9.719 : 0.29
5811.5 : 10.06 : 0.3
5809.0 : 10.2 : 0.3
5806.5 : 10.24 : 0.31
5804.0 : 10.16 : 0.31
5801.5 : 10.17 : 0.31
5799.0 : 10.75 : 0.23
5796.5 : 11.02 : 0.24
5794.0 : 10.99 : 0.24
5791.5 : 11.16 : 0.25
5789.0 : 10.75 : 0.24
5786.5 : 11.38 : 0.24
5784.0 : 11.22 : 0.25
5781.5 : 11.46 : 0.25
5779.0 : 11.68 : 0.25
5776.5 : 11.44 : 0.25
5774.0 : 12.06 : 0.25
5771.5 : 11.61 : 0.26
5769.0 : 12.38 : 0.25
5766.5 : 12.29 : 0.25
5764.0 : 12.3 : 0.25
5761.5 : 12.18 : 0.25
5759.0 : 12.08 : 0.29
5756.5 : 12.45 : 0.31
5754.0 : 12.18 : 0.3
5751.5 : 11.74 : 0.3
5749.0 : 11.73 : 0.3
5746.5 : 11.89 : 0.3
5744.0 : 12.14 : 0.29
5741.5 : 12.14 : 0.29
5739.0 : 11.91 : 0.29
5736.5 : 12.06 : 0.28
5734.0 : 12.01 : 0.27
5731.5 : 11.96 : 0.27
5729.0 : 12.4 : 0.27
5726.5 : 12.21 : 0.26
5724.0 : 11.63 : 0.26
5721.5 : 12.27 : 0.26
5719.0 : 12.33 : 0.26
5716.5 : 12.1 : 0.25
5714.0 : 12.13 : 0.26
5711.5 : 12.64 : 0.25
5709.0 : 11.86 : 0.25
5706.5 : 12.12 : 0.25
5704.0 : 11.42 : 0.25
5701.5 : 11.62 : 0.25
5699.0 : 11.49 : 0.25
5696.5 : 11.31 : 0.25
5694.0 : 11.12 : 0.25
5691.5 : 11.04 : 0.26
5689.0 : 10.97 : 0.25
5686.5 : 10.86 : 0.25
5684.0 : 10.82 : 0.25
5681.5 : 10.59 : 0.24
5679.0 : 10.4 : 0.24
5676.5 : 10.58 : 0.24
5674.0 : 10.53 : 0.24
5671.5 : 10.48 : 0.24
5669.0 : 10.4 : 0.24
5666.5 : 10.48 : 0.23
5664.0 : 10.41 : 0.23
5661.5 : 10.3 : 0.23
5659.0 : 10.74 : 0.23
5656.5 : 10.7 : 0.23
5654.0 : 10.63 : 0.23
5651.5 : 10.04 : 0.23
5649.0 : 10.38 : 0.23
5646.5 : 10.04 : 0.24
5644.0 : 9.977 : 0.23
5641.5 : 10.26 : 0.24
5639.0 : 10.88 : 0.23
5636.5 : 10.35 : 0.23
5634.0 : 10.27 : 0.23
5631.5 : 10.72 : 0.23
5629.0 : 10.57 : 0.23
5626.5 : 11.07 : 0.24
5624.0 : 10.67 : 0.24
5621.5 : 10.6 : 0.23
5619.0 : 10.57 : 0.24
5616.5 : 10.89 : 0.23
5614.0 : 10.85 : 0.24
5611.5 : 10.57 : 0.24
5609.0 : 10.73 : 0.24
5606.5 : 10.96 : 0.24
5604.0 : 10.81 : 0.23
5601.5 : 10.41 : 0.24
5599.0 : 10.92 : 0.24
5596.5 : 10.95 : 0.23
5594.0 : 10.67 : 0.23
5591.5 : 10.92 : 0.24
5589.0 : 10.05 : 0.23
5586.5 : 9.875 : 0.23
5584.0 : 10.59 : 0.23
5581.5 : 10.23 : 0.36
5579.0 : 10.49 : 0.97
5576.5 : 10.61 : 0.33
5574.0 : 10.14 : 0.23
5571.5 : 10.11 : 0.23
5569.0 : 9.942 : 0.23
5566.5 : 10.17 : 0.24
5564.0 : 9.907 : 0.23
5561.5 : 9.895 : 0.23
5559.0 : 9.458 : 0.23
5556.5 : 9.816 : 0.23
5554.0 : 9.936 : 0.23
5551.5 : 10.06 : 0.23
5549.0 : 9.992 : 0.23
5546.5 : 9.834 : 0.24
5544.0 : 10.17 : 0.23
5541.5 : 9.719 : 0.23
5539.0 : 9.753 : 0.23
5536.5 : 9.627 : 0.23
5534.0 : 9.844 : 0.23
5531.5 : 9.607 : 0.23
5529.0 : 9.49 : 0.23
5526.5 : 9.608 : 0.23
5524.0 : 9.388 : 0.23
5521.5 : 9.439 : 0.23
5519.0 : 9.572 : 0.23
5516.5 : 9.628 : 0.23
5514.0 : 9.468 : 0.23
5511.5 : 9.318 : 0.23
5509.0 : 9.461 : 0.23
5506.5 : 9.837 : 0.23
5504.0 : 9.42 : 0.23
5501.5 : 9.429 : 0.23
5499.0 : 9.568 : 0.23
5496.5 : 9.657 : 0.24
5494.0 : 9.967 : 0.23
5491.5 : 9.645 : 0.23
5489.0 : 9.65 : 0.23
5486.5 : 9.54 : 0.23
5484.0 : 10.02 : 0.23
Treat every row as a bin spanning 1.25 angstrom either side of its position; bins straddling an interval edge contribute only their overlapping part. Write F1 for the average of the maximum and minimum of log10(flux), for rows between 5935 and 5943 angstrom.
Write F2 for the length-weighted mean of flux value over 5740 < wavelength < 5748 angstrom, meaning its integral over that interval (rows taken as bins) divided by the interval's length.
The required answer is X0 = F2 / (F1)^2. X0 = 14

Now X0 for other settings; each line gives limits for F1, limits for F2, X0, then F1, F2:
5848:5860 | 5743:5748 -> 13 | 0.95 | 12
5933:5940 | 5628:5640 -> 12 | 0.92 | 11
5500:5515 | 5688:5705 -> 12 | 0.98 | 11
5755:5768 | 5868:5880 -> 8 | 1.09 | 9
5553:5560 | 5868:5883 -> 9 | 0.99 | 9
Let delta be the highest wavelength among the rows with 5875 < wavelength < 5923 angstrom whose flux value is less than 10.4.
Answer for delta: 5921.5 angstrom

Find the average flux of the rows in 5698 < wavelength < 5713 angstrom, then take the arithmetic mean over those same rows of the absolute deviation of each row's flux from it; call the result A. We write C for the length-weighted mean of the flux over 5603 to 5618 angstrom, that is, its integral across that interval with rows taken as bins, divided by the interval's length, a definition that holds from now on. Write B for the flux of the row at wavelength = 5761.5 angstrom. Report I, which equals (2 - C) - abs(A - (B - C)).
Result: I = -9.8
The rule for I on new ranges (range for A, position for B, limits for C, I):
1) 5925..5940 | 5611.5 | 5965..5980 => -8.4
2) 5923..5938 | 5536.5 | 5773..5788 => -11.5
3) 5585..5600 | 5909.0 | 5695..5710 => -12.9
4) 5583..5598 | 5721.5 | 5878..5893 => -9.9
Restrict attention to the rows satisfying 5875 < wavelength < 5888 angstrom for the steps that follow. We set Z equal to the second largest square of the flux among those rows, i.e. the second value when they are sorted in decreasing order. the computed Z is 79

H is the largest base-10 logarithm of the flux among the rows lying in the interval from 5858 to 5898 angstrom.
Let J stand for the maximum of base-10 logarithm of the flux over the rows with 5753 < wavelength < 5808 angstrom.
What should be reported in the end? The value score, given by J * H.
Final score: 1.05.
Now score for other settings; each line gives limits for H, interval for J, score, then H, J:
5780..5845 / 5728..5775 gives 1.16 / 1.06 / 1.10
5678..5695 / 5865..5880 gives 1.00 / 1.05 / 0.96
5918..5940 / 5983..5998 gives 0.87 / 0.93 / 0.93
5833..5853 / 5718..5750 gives 1.07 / 0.98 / 1.09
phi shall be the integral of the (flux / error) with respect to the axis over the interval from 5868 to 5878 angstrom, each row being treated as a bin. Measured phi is 426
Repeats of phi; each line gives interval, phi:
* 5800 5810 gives 335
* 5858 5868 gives 431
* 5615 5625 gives 455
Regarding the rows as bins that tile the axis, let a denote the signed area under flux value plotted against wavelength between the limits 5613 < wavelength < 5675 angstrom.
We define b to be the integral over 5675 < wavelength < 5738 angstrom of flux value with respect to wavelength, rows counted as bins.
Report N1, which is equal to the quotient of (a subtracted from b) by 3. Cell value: 26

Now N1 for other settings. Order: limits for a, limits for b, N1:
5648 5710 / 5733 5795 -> 20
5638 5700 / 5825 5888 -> -29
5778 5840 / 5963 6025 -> -44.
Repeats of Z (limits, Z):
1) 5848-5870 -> 81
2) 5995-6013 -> 70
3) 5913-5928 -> 73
